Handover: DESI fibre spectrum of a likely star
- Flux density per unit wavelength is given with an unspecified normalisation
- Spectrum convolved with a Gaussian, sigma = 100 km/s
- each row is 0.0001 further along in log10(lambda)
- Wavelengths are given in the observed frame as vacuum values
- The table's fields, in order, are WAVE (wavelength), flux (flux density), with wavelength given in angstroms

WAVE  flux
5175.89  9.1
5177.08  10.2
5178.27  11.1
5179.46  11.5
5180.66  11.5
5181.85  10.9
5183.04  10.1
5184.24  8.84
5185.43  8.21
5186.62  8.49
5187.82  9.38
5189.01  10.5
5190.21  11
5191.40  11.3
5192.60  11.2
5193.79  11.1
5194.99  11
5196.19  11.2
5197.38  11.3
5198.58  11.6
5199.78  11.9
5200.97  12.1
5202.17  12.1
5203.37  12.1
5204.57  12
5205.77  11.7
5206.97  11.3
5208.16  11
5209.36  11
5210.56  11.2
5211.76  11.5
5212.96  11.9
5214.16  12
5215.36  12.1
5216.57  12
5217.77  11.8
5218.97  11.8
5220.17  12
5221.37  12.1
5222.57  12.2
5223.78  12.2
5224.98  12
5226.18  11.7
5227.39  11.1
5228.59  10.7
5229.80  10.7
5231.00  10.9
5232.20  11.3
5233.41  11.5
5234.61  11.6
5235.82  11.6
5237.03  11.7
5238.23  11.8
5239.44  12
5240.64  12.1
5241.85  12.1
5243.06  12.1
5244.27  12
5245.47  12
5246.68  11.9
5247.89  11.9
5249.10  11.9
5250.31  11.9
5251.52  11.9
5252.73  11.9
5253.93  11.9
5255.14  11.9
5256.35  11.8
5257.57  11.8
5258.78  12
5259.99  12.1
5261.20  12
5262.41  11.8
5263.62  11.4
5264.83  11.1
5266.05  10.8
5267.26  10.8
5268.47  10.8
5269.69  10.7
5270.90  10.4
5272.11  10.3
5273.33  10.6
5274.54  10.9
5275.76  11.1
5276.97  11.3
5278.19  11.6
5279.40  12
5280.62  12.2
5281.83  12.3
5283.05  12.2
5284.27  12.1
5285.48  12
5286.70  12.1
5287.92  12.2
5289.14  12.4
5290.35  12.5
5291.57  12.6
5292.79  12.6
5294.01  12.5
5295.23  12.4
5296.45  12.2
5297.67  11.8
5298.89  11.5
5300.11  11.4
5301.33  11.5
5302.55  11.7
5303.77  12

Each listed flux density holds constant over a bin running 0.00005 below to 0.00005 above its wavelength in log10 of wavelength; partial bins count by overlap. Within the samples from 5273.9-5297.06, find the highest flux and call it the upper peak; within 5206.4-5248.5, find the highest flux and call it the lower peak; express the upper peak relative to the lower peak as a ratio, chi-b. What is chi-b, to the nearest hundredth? 1.03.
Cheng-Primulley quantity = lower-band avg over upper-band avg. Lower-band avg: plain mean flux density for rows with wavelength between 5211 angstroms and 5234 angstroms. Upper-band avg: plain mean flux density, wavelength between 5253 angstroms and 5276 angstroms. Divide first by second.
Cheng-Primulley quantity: 1.03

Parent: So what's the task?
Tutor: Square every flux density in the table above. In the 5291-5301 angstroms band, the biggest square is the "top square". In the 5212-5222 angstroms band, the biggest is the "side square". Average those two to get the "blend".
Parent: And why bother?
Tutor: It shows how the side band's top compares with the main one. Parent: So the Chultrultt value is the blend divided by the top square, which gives 0.96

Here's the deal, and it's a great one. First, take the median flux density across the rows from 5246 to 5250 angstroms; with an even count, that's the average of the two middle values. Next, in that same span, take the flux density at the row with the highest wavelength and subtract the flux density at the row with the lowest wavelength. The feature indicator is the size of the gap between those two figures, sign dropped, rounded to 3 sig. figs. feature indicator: 11.9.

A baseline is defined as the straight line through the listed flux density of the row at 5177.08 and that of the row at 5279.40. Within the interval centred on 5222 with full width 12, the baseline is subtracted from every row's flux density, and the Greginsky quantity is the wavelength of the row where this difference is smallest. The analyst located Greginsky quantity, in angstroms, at 5227.39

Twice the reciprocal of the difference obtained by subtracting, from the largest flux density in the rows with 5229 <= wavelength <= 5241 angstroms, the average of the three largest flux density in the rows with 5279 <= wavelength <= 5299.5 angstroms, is -4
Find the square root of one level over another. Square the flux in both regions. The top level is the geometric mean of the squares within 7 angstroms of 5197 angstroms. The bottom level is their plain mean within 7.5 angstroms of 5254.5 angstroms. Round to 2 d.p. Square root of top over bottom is 0.96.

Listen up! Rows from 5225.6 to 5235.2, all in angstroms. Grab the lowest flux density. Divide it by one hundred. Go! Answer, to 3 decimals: 0.107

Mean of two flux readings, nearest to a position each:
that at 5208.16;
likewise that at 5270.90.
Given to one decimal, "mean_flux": 10.7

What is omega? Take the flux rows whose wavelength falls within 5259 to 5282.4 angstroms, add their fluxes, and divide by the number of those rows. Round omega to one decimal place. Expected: 11.3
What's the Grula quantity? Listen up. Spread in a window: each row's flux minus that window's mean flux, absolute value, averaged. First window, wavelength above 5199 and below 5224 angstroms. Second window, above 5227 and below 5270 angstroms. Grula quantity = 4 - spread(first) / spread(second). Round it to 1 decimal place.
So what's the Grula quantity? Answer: 3.3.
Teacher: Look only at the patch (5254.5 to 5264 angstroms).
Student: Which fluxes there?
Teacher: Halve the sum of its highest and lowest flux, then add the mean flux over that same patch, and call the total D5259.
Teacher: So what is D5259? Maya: 23.6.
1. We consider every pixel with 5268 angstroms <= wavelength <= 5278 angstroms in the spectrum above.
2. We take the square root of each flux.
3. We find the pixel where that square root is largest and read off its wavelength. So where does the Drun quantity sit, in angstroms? 5276.97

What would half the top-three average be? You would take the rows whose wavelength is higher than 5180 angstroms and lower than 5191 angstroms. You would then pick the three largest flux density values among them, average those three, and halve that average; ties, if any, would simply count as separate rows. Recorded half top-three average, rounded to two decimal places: 5.57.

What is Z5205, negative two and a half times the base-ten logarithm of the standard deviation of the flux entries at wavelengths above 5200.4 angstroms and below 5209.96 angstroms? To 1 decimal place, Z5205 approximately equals 0.8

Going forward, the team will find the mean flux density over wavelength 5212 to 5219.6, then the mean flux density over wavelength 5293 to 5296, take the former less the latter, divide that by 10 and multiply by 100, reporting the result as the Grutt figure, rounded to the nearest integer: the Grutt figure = -5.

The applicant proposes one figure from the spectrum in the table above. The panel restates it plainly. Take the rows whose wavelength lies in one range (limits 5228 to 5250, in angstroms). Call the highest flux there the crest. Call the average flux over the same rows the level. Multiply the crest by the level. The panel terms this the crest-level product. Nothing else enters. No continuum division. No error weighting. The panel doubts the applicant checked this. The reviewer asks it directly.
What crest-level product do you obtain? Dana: 141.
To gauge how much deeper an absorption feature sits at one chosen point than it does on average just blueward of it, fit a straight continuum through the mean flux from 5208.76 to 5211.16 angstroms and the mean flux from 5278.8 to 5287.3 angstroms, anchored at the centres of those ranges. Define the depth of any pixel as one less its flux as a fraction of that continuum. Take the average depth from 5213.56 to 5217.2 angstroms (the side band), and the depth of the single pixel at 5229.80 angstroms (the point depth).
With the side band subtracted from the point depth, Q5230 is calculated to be 0.136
